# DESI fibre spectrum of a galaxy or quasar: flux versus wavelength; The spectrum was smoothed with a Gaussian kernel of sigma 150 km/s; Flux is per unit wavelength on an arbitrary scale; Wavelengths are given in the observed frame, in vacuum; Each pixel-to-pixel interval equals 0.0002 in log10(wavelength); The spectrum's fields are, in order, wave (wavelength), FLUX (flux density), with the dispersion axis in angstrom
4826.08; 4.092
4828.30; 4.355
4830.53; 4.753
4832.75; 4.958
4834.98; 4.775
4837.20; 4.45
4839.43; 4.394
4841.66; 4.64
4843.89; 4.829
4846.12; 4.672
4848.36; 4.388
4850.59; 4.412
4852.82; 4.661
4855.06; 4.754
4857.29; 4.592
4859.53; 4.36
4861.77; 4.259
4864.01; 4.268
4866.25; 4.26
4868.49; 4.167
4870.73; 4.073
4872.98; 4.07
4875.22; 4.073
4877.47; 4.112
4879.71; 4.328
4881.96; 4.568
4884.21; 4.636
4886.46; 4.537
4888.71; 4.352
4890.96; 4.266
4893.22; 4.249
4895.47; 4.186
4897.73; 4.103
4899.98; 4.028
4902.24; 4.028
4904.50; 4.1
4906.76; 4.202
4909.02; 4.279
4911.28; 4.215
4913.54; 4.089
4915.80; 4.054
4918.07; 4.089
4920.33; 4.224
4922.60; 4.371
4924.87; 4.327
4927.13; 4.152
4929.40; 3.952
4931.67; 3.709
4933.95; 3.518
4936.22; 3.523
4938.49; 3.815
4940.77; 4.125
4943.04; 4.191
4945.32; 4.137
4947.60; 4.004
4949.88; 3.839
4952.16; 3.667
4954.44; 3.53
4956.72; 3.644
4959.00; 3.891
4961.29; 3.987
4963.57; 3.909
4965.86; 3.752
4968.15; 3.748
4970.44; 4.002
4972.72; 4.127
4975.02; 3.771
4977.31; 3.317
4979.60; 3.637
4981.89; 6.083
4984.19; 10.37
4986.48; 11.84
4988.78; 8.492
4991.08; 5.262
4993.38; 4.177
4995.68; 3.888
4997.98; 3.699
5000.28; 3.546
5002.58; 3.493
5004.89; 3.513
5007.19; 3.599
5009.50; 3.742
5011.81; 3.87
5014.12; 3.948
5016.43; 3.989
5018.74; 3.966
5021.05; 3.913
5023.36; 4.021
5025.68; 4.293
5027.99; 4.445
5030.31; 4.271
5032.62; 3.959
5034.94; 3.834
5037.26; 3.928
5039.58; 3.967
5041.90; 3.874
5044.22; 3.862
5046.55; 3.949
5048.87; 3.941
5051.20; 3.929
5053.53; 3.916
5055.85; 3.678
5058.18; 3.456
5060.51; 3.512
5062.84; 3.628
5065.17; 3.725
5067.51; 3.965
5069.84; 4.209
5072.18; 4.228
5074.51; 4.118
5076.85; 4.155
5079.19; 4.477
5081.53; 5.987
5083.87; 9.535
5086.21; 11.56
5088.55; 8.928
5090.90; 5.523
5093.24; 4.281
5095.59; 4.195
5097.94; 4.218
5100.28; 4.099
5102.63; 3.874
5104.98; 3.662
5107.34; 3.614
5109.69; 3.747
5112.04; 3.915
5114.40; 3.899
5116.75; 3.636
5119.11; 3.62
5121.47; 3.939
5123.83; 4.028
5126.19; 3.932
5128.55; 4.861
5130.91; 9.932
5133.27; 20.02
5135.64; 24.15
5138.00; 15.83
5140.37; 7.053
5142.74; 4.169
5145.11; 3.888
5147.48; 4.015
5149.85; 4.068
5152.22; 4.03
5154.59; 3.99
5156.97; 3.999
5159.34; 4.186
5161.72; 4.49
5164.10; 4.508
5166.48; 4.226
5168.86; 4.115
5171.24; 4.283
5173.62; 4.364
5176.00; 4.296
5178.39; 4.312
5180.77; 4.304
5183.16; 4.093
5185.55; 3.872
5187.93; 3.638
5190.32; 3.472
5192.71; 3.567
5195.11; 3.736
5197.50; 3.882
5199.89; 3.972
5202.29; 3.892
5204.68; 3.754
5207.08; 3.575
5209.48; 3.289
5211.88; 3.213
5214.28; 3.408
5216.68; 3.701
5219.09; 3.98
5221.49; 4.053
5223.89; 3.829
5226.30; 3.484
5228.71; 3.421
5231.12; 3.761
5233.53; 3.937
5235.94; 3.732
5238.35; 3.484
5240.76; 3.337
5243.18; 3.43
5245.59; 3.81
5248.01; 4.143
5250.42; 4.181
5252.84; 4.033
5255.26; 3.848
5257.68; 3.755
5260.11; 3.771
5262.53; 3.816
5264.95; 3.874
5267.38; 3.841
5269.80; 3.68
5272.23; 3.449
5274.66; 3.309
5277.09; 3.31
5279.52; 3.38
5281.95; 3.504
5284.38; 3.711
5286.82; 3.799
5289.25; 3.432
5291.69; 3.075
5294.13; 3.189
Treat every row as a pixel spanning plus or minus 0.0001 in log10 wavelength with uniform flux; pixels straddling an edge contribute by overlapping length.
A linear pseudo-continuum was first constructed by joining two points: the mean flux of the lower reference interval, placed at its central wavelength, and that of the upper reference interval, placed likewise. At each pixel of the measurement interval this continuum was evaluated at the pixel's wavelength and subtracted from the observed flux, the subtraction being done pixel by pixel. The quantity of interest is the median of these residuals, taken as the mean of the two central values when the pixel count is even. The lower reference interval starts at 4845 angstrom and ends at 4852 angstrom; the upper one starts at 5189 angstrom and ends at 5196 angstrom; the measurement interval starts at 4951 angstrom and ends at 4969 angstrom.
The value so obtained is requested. -0.43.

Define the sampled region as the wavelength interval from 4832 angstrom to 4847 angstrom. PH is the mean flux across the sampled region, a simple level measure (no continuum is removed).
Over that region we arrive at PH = 4.7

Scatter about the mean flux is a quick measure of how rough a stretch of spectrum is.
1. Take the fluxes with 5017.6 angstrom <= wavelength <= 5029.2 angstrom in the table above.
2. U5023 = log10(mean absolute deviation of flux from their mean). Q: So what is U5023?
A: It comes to -0.7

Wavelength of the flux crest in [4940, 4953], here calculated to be 4943.04 angstrom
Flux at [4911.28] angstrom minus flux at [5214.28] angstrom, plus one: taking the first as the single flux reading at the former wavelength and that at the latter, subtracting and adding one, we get 1.8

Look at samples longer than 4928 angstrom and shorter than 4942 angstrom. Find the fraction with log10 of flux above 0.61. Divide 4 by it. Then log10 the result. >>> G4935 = 1.38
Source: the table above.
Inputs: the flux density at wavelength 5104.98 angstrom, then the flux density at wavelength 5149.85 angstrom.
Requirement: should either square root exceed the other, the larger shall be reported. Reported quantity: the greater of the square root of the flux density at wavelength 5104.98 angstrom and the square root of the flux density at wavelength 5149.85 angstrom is 2.02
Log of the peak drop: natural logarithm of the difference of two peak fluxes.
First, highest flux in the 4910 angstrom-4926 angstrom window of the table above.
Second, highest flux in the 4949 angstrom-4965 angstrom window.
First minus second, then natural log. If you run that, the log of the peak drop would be -1.0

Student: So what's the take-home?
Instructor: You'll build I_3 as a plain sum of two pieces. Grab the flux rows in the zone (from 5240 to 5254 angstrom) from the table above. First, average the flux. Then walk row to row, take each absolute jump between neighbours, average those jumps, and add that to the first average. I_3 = 4.0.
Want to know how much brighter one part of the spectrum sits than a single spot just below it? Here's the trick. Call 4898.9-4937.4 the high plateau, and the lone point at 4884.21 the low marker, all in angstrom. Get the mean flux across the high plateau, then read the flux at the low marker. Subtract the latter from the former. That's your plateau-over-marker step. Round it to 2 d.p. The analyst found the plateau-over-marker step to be -0.59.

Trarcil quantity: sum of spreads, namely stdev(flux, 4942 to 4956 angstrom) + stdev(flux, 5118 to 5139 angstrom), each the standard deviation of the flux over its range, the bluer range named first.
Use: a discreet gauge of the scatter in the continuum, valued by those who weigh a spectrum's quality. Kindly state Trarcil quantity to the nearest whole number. 8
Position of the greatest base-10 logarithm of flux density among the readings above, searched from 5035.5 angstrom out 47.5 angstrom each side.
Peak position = 4988.78 angstrom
